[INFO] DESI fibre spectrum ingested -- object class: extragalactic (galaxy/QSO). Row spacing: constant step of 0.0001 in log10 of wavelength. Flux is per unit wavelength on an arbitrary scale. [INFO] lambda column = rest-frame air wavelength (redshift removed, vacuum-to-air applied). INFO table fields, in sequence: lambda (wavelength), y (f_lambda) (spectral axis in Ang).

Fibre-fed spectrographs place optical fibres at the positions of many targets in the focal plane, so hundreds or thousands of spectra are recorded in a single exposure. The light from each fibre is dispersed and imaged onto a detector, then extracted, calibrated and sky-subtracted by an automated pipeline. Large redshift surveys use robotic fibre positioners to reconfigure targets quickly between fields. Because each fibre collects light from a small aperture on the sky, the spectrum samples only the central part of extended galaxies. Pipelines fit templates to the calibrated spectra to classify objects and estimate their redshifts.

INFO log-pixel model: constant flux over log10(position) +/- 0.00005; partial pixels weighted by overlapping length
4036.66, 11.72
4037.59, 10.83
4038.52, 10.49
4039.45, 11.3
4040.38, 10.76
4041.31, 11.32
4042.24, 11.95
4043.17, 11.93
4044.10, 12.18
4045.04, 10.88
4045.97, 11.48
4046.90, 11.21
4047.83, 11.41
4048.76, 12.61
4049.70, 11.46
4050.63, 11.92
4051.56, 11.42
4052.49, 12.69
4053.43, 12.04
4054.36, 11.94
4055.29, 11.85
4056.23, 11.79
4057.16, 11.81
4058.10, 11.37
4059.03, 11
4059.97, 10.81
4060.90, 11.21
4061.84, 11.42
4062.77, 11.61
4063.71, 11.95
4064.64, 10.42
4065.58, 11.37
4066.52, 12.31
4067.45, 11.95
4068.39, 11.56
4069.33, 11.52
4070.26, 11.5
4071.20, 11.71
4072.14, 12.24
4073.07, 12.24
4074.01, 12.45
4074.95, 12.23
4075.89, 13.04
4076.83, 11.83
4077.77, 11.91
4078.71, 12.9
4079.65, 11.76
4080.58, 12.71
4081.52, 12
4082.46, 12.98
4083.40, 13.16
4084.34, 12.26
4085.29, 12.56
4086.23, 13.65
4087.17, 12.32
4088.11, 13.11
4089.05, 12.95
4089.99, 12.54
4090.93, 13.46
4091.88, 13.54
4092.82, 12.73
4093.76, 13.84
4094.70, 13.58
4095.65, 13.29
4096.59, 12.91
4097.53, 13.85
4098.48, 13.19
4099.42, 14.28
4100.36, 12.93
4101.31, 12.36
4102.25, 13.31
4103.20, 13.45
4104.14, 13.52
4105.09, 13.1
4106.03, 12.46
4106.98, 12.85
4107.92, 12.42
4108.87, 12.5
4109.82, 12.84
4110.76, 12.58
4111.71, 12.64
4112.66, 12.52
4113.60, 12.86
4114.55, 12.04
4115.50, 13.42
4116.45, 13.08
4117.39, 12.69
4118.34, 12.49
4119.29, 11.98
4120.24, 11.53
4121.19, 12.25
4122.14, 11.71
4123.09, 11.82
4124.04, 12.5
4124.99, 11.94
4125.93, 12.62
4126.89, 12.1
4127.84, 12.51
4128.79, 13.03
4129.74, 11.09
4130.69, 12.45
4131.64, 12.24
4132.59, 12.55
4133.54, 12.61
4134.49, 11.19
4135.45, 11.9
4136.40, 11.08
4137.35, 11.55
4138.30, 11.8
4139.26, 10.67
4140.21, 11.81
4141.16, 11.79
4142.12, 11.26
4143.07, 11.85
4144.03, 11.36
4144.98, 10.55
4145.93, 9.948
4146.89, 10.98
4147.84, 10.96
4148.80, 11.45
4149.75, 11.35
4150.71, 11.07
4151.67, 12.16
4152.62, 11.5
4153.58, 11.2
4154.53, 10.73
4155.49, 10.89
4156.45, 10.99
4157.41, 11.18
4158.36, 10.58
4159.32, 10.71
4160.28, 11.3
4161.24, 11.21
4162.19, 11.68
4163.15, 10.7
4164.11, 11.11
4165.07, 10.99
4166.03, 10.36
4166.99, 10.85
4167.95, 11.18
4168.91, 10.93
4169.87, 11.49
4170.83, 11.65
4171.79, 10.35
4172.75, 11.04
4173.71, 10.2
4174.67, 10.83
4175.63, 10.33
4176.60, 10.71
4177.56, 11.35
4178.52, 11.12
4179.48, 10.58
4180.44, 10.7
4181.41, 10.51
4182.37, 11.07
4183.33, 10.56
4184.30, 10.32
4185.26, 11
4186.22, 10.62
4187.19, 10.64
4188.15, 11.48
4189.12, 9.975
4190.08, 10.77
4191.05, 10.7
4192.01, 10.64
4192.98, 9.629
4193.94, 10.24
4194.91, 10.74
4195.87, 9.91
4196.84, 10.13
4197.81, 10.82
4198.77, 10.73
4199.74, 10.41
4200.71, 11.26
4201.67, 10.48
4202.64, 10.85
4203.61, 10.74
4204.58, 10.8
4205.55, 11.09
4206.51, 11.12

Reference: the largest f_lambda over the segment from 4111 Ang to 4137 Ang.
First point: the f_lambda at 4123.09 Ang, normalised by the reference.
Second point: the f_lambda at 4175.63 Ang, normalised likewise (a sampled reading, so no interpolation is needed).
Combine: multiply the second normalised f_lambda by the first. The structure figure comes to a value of 0.68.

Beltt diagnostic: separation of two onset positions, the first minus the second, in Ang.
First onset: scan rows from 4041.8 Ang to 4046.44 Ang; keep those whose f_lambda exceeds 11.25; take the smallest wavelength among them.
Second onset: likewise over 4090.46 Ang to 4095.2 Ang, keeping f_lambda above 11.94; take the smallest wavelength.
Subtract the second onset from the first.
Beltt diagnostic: -48.7 Ang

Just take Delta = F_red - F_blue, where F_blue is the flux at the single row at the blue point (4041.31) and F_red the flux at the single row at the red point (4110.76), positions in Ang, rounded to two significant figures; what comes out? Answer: 1.3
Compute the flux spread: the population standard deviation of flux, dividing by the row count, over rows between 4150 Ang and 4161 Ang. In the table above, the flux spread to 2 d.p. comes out 0.42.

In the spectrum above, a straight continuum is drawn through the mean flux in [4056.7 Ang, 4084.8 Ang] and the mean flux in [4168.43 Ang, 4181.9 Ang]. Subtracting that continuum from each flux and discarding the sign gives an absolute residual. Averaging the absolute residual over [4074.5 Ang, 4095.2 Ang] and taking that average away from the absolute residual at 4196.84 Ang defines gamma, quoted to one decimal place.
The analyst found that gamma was -0.5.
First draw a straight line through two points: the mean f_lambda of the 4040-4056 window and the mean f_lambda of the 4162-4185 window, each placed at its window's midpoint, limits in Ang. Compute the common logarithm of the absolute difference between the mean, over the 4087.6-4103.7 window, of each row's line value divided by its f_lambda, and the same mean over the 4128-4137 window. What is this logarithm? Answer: -1.16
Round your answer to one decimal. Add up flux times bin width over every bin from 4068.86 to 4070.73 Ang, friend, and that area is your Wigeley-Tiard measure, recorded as 21.6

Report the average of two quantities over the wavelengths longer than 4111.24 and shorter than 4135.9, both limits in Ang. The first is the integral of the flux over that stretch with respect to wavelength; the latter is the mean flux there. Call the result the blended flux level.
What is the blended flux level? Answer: 158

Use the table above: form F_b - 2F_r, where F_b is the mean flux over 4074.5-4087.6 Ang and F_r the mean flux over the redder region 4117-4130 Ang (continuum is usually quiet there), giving -11.8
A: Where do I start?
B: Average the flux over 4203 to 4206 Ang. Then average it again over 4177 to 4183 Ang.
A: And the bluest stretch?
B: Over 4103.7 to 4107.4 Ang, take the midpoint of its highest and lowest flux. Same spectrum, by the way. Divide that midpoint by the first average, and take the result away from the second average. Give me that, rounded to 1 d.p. 9.7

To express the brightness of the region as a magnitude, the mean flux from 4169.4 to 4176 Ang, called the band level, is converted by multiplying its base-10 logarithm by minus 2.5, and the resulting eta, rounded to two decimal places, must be -2.59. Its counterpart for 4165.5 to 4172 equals -2.60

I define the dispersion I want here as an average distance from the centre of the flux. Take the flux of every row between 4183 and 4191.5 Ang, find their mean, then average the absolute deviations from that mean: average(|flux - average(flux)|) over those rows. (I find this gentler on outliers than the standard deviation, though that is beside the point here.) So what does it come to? 0.28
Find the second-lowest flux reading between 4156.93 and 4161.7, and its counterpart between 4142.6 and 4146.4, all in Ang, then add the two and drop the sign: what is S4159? 21.3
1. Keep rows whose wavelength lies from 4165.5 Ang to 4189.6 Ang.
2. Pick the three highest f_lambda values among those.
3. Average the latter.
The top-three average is 11.5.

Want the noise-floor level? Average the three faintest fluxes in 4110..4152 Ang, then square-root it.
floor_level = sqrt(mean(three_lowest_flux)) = 3.22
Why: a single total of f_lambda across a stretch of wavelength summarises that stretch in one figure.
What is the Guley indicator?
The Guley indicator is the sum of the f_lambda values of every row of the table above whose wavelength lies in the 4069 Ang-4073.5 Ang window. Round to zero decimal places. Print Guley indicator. 59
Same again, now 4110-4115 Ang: 63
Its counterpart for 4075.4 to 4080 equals 61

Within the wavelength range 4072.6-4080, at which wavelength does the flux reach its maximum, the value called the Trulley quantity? 4075.89 Ang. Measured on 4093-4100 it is 4099.42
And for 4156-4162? 4160.28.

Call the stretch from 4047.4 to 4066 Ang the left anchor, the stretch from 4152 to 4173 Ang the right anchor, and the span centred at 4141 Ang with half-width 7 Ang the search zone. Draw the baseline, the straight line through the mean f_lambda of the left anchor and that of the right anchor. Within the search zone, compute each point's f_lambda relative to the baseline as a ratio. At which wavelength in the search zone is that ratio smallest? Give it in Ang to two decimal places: 4145.93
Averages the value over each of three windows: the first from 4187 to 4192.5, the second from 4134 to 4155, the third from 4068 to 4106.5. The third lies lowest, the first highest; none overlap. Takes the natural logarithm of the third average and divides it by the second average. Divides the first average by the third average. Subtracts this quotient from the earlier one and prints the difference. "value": -0.613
